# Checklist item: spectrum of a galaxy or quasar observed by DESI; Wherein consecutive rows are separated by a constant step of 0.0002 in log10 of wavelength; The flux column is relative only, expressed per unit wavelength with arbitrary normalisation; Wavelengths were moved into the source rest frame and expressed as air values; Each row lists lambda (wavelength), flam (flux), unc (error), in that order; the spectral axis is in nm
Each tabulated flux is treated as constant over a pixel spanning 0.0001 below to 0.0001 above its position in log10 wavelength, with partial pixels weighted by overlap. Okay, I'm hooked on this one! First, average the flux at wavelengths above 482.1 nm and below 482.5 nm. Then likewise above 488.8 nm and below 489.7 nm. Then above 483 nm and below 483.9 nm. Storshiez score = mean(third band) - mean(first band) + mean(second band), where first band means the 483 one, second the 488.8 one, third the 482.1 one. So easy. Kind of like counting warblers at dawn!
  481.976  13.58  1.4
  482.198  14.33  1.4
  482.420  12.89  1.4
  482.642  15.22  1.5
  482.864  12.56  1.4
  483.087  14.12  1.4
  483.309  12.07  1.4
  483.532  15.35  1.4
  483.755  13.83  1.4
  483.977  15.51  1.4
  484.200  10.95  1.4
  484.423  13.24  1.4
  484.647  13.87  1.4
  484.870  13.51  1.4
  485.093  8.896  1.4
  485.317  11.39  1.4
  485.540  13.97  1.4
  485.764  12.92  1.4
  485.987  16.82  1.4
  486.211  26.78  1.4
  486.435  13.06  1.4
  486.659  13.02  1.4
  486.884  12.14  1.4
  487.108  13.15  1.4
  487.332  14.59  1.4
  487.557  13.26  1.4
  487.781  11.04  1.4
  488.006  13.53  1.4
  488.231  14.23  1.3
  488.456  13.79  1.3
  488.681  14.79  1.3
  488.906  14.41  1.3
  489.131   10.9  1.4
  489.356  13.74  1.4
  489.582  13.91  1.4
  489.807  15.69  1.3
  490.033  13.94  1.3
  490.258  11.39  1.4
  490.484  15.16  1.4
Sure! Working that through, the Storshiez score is 13.0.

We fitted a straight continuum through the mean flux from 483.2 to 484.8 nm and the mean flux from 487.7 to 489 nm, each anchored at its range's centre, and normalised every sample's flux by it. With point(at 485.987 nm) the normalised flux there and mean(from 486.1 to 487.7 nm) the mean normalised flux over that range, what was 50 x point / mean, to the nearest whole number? 56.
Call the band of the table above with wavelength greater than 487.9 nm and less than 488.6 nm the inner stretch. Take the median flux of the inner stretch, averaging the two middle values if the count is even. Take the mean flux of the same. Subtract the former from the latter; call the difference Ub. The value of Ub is 0.1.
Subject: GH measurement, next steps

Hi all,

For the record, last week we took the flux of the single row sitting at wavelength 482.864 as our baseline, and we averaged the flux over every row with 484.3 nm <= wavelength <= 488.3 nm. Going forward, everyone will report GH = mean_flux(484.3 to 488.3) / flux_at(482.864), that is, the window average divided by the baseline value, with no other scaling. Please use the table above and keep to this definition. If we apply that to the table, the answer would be 1.10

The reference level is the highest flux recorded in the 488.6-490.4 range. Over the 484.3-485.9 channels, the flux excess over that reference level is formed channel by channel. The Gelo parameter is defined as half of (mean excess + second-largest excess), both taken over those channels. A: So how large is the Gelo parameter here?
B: -2.5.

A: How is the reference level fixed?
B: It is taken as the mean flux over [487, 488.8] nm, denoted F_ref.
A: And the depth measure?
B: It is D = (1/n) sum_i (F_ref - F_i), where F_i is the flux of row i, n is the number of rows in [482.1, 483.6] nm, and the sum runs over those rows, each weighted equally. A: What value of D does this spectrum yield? -0.2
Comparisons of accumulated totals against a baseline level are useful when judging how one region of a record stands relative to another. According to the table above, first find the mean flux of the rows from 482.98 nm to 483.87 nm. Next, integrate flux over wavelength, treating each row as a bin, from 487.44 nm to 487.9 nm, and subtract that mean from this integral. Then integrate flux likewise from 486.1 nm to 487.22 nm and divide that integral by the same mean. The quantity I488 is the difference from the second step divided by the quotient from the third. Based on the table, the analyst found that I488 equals -7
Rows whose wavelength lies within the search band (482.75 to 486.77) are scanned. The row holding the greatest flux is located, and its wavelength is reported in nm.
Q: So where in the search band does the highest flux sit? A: 486.211 nm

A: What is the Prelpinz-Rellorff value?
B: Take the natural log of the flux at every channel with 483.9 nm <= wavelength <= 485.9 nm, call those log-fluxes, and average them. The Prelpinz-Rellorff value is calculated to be 2.53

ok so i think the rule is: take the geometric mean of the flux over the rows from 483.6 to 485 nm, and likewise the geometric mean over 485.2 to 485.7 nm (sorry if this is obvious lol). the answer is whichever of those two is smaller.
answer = 12.6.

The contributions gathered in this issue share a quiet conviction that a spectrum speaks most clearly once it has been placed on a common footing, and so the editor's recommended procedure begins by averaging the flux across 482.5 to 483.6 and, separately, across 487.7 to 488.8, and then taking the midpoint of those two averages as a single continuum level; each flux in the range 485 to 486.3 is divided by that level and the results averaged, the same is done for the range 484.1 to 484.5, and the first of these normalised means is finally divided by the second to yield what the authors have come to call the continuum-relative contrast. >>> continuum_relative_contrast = 1.25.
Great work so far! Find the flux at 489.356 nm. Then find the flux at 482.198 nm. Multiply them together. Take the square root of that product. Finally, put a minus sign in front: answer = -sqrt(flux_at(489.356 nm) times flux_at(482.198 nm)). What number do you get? -14.0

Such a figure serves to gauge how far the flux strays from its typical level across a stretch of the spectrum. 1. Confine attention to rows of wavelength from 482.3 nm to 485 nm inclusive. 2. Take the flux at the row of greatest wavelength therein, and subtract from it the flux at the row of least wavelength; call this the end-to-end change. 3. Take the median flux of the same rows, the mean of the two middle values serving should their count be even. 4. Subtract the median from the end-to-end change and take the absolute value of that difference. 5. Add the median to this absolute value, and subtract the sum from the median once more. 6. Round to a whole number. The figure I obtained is -13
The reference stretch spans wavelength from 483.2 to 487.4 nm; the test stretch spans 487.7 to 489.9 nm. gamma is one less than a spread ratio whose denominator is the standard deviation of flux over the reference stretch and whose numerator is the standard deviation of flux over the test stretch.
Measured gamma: -0.6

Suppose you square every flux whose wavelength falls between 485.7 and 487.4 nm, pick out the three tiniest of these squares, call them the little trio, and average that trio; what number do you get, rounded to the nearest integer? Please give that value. 161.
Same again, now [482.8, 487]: 110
